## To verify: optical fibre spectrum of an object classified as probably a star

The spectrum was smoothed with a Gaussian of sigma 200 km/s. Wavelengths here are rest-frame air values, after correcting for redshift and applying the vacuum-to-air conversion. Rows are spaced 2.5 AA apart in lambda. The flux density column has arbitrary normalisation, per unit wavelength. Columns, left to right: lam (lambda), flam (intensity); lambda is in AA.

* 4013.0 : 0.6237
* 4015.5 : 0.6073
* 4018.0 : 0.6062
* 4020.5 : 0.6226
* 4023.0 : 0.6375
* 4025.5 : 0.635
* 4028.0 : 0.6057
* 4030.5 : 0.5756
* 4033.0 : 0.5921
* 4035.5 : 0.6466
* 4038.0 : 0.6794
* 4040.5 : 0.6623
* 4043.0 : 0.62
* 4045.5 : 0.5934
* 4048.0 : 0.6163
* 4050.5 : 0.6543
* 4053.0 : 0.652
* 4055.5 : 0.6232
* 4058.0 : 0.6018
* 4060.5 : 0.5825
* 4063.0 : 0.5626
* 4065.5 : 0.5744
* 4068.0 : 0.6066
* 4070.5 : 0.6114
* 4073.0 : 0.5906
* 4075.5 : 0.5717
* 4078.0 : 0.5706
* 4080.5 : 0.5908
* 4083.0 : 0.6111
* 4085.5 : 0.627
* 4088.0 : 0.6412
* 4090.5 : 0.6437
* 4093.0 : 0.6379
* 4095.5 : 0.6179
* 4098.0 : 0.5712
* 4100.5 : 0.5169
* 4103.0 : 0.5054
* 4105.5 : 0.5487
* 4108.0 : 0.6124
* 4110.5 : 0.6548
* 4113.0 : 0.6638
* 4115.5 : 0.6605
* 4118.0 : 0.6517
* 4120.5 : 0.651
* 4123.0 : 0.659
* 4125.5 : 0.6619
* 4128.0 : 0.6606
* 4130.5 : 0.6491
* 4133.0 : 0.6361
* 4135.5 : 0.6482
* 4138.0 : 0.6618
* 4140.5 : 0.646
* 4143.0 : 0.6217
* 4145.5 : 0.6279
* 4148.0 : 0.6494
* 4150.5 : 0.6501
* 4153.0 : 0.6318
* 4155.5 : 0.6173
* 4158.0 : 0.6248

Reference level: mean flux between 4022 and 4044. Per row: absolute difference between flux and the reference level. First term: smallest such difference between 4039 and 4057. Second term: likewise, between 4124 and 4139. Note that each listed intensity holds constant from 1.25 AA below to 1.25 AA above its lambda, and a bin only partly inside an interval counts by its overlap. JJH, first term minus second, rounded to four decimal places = -0.0028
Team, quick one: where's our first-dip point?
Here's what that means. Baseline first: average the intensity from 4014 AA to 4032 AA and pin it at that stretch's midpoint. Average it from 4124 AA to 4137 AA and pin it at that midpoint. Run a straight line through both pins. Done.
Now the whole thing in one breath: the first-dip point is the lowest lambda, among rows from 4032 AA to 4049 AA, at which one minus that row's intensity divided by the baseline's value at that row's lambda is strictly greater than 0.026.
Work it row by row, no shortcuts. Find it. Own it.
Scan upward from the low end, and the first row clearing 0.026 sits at 4033.0 AA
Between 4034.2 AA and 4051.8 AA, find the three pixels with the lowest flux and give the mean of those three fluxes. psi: 0.610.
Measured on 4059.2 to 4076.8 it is 0.570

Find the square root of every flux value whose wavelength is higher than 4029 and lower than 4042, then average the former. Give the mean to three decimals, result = 0.794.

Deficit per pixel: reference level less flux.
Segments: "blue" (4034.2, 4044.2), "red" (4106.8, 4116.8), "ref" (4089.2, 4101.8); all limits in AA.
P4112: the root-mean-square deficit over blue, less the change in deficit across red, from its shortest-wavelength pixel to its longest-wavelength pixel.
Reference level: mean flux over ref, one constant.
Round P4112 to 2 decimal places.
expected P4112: 0.11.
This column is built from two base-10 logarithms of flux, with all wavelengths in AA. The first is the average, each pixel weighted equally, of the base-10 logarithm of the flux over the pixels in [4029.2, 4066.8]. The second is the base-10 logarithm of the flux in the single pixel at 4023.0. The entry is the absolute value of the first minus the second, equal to 0.016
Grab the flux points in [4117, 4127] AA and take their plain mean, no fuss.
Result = 0.656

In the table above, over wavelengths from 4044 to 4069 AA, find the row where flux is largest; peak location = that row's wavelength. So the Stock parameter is 4050.5 AA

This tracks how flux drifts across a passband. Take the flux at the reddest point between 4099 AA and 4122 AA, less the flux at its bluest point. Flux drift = 0.13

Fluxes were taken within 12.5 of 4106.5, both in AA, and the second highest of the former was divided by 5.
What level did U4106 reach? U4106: 0.132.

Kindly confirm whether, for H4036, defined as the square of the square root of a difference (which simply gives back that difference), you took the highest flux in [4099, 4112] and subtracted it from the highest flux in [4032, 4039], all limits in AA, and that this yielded 0.025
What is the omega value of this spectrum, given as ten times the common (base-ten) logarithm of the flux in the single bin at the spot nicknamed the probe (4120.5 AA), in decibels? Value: -1.9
